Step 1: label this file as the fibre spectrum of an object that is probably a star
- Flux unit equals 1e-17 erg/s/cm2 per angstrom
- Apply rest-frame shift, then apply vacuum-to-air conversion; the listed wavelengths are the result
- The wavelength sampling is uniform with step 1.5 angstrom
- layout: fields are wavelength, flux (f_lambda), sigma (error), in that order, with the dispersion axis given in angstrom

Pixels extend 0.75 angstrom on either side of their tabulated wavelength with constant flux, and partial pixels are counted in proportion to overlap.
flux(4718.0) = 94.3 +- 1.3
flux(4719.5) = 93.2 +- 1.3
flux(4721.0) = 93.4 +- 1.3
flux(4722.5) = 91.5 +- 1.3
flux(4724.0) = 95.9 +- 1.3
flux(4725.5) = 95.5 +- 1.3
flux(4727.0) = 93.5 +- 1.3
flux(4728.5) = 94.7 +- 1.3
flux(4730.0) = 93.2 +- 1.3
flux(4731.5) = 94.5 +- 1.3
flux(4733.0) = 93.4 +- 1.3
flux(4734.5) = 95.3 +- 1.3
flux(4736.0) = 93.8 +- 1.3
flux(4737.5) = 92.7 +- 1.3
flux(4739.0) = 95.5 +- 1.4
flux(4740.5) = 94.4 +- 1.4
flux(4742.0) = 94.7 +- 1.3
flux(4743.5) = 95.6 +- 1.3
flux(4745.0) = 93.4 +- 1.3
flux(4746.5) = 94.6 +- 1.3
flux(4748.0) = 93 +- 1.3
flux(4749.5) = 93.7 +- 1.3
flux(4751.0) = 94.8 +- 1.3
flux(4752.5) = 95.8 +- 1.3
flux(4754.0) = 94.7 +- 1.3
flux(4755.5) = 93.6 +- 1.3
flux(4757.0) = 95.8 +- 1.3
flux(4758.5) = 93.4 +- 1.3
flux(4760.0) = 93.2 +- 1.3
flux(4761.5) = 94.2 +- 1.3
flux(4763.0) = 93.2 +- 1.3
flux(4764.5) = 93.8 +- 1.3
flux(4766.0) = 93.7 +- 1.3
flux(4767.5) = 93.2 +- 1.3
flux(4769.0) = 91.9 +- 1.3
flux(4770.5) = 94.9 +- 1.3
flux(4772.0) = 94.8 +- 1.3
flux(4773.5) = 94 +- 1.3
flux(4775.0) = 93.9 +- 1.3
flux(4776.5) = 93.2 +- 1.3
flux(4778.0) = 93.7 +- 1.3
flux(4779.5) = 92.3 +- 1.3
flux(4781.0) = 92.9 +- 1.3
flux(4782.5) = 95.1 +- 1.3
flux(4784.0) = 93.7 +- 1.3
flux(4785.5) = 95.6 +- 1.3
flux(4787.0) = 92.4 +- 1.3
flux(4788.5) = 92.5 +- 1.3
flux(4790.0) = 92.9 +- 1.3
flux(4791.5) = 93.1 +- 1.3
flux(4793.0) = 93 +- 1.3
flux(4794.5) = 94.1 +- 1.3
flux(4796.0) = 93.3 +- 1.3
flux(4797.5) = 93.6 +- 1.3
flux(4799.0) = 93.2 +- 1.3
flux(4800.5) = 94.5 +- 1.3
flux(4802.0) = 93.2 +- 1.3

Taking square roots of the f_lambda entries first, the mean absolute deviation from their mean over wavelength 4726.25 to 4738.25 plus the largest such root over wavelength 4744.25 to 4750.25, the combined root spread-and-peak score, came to 9.76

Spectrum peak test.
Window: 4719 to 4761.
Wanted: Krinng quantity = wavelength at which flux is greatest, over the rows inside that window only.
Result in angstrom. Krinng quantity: 4724.0 angstrom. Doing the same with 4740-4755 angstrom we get 4752.5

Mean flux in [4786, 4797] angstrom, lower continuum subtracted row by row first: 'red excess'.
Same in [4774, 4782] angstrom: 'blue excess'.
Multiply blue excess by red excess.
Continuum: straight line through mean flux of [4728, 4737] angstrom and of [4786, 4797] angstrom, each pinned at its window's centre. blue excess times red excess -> 0.00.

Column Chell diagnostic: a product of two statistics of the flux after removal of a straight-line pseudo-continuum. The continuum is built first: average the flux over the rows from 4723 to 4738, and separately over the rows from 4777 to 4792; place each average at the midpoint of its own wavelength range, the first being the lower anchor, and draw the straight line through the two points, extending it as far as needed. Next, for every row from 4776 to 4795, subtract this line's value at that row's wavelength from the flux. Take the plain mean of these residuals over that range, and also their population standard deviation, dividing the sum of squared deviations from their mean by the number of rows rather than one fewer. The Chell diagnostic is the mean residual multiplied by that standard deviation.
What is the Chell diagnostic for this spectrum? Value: 0.01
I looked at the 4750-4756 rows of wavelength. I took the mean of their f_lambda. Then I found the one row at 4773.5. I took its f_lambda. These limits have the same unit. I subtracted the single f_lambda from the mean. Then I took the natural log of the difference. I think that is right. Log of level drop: -0.3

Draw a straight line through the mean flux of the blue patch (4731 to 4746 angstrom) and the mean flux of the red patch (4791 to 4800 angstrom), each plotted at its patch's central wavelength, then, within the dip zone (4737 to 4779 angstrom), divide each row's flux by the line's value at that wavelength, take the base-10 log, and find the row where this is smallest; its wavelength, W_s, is 4769.0 angstrom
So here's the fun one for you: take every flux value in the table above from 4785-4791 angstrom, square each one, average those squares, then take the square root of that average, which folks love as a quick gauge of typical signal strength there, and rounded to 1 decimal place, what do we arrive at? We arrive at 93.4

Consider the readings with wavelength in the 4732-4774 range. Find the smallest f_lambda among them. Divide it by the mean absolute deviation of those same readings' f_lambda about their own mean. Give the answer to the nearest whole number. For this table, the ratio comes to 110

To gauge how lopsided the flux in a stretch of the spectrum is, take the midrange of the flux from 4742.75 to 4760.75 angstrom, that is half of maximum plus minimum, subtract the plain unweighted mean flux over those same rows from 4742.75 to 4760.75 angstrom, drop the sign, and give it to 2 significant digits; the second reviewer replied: 0.10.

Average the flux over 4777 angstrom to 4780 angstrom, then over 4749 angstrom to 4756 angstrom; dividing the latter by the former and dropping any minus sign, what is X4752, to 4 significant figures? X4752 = 1.016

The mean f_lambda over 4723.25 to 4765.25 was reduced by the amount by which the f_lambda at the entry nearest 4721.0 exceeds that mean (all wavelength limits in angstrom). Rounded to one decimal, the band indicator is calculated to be 95.2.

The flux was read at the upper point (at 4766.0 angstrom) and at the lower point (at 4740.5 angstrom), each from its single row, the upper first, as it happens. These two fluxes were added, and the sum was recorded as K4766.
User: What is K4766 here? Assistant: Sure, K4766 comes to 188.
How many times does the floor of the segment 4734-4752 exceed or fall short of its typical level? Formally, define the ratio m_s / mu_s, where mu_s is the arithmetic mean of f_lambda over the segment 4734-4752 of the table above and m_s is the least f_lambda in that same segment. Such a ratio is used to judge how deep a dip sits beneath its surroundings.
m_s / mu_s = 0.983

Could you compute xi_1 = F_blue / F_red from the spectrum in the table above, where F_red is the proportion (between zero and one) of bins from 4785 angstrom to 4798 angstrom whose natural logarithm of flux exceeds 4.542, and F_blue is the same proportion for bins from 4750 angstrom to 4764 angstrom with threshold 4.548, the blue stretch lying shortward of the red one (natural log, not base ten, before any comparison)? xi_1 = 2.0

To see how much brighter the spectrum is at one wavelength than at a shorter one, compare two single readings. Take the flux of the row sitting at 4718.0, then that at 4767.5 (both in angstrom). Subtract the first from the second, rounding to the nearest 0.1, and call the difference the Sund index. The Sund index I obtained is -1.1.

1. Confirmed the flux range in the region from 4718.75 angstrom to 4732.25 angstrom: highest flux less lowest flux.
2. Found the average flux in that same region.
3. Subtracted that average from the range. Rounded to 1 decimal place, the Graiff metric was -89.5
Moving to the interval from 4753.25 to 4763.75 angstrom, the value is -91.4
